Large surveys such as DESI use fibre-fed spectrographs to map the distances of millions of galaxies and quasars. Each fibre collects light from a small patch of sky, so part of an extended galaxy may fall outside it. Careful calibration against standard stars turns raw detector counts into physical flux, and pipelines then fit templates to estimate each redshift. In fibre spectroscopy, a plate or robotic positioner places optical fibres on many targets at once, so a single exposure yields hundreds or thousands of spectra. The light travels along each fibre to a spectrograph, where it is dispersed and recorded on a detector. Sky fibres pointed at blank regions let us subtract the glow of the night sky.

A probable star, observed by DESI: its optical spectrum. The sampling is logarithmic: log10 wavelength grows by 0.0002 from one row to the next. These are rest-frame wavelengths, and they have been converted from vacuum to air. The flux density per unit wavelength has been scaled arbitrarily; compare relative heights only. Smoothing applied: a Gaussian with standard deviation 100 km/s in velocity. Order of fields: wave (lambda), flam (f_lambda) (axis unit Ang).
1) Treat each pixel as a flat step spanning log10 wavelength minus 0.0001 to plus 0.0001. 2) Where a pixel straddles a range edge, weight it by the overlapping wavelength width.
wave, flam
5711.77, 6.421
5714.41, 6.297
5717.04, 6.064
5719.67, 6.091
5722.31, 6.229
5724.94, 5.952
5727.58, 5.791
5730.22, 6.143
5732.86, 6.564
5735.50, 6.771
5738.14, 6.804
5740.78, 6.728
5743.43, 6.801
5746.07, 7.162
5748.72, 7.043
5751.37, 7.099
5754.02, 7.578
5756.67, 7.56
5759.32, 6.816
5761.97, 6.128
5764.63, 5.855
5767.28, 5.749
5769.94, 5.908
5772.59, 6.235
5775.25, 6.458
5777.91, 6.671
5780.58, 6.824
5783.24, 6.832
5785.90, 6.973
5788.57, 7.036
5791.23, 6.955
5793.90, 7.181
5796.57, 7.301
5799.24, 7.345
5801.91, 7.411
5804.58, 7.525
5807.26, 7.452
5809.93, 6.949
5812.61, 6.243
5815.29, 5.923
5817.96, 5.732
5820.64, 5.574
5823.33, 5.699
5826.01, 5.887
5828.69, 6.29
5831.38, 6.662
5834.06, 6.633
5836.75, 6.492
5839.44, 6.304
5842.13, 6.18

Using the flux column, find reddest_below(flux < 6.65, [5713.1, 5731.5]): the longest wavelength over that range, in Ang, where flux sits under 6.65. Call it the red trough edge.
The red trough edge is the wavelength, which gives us 5730.22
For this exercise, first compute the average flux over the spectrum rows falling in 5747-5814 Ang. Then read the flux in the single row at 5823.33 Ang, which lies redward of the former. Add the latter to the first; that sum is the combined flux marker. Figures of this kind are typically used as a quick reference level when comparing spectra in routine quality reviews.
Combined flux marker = 12.5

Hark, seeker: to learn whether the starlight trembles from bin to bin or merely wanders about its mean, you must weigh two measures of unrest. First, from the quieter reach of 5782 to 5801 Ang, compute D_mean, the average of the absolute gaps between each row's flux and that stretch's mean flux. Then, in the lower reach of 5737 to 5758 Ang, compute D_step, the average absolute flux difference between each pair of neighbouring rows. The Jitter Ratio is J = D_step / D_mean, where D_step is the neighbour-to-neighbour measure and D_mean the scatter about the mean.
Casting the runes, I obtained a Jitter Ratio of 1.1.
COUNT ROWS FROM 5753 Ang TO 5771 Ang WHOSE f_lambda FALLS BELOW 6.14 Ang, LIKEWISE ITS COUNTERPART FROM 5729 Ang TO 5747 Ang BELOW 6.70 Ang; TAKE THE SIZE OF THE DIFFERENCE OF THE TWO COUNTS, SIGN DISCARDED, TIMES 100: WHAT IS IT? 200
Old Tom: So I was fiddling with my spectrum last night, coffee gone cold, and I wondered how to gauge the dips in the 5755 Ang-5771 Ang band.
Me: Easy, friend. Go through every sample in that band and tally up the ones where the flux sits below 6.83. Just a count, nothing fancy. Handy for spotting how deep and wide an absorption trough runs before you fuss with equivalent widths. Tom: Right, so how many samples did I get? 5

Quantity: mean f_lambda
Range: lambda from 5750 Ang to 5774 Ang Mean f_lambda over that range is 6.55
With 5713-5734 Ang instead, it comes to 6.14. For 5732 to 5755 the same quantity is 6.95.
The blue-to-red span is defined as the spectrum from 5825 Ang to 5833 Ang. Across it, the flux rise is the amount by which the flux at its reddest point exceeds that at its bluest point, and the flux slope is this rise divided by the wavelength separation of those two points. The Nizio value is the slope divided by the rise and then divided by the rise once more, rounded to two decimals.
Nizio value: 0.24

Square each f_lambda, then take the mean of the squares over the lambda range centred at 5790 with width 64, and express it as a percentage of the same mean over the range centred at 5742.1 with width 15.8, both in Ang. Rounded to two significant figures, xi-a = 93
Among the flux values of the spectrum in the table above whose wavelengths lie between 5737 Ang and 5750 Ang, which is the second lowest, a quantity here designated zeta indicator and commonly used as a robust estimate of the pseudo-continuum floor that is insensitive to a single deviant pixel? 6.801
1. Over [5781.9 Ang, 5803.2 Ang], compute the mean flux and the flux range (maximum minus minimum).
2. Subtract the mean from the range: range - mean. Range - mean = -6.55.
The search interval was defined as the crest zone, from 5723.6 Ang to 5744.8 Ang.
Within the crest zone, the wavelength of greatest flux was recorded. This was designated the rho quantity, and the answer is 5738.14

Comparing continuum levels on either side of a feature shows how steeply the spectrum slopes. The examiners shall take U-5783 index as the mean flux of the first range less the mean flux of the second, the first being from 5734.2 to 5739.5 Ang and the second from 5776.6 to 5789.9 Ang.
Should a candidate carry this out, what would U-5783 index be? -0.1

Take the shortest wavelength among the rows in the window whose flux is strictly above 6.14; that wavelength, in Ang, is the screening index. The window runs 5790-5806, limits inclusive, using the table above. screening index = 5791.23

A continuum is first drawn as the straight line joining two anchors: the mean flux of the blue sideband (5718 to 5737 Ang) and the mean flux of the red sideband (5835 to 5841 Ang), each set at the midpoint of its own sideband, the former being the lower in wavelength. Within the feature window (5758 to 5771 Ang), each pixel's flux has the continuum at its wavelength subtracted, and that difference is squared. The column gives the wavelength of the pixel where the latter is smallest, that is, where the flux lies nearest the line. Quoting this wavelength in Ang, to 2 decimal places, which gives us 5761.97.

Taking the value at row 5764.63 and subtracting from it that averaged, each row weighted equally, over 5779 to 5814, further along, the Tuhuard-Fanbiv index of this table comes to -1.2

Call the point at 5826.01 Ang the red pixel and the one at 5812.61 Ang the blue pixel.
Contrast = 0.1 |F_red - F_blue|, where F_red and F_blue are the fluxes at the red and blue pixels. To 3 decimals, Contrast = 0.036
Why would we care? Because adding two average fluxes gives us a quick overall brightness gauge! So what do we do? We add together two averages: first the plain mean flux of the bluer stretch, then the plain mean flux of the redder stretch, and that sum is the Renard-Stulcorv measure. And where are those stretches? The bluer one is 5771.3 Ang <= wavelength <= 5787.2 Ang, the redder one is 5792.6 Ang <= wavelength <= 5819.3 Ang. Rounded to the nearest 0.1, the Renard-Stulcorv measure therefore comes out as 13.6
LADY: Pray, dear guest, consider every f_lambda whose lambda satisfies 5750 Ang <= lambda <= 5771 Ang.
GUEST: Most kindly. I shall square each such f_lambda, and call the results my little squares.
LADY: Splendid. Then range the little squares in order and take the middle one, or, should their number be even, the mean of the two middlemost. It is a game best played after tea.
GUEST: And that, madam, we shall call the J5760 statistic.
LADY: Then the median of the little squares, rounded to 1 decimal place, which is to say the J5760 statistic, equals 42.0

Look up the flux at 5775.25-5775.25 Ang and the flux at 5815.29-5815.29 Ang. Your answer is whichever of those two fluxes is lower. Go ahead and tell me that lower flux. 5.92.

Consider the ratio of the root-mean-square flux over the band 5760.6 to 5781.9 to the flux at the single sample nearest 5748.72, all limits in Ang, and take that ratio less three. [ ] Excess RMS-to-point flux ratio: -2.11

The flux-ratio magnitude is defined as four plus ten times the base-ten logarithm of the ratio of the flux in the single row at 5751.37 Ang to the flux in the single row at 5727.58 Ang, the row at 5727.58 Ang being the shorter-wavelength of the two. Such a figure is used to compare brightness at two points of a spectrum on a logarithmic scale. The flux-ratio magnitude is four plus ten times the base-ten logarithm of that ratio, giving 4.9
